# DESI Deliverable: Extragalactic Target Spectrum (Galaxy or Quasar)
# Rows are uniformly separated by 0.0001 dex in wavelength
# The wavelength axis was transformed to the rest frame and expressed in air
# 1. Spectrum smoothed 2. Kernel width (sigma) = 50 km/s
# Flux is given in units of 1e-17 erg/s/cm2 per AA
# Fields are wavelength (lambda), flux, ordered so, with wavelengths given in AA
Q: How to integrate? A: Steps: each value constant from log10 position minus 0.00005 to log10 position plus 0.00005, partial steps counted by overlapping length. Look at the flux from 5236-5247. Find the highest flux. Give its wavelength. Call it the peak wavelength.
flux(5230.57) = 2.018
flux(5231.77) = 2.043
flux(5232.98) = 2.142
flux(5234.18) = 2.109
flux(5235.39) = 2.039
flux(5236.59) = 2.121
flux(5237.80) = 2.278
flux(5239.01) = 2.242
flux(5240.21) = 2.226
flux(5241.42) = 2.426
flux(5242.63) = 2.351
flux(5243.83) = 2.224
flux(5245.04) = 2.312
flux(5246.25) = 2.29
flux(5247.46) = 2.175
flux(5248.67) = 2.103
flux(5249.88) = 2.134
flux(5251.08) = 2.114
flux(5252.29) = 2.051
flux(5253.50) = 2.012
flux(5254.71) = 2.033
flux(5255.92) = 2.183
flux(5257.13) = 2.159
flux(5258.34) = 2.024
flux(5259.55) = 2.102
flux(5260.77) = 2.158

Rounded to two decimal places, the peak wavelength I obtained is 5241.42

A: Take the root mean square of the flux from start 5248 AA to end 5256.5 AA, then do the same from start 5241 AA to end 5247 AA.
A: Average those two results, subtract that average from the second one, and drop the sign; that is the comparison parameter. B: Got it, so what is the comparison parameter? 0.12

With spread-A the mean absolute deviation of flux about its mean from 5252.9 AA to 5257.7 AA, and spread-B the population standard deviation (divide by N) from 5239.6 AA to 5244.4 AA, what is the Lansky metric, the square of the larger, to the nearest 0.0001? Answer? 0.0074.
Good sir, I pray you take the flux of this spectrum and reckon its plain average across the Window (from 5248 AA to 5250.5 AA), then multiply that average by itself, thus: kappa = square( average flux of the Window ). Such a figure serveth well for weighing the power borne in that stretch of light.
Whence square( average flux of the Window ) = 4.5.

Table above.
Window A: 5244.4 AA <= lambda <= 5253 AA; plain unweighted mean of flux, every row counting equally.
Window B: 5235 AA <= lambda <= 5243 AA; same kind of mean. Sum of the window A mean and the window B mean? 4.41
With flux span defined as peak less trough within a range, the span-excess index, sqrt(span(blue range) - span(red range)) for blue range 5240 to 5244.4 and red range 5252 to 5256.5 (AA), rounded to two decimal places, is 0.18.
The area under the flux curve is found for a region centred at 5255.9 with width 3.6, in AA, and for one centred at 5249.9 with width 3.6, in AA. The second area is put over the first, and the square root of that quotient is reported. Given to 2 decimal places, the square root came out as 1.00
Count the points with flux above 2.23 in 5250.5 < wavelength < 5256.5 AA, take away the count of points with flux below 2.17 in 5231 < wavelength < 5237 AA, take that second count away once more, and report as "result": -10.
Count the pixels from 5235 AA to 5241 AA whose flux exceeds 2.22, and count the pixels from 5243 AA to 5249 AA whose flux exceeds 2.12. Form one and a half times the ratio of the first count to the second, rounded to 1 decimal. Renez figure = 1.1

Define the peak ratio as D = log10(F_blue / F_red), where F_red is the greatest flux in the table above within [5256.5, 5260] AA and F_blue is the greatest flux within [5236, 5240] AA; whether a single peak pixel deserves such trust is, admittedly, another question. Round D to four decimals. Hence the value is 0.0233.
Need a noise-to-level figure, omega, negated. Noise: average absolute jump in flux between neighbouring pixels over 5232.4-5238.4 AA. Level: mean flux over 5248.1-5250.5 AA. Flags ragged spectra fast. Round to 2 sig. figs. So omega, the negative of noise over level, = -0.040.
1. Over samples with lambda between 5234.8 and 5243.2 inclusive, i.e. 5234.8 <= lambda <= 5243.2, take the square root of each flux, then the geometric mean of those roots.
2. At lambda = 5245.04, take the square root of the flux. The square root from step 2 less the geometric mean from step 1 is 0.02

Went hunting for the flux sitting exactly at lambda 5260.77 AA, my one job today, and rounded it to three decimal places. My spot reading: 2.158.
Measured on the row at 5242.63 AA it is 2.351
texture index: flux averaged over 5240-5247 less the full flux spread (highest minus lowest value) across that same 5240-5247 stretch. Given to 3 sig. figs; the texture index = 2.10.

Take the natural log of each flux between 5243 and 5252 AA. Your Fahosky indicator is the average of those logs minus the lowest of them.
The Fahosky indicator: 0.041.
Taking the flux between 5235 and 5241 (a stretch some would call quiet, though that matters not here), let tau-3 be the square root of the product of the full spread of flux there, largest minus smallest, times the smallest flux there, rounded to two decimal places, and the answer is 0.70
